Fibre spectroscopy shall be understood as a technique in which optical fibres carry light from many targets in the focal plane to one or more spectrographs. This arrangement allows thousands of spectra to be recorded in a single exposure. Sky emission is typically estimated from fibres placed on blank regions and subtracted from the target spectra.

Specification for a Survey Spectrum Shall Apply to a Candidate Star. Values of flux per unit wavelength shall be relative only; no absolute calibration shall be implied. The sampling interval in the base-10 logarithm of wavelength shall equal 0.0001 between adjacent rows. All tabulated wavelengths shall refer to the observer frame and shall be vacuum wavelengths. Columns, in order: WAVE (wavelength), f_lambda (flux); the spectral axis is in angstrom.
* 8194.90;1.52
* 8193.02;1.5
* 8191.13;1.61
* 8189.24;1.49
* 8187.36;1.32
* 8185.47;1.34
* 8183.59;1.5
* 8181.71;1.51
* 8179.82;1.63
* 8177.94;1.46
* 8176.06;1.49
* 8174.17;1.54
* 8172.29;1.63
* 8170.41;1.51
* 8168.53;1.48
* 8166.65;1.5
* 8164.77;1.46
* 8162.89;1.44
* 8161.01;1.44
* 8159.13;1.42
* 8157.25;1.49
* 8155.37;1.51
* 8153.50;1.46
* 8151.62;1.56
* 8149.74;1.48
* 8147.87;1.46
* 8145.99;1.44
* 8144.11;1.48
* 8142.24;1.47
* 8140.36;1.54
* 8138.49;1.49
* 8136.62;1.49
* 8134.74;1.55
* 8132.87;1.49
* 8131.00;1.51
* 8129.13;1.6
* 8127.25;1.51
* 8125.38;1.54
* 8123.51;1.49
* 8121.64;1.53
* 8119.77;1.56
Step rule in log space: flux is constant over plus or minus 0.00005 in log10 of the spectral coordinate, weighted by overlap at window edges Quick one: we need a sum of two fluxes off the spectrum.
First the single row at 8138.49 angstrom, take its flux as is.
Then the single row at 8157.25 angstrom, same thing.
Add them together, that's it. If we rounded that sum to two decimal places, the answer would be 2.98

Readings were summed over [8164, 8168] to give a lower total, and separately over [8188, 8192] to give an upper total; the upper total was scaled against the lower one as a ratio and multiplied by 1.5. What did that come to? 1.57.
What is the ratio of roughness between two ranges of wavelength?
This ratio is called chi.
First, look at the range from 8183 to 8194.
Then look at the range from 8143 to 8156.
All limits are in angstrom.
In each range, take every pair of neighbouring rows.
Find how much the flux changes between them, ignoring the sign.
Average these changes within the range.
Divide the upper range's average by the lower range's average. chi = 2.2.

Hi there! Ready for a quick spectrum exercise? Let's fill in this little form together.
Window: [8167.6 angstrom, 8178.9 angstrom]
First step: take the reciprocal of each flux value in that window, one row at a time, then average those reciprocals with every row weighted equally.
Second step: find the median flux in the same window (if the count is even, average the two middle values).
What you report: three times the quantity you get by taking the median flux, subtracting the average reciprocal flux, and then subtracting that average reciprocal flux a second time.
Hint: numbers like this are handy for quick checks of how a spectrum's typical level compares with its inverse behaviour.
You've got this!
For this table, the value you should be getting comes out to 0.54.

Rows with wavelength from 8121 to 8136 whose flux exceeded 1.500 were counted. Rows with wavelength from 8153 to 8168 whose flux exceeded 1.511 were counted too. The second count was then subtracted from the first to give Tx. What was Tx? 6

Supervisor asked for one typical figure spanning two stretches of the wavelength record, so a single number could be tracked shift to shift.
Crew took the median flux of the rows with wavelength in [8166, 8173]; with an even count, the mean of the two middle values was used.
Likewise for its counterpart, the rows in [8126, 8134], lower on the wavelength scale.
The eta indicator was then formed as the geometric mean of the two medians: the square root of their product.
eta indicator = 1.507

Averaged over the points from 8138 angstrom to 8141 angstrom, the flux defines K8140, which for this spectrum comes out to 1.52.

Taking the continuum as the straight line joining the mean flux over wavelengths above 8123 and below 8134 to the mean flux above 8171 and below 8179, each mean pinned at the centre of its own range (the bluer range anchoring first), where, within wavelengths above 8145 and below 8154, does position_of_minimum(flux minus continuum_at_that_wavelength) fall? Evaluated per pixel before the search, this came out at 8145.99 angstrom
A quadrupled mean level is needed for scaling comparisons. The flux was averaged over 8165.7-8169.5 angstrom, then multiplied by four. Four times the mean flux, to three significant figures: 5.96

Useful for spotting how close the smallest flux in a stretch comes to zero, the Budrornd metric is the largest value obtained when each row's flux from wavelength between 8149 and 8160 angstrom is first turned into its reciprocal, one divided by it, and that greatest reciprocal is 0.704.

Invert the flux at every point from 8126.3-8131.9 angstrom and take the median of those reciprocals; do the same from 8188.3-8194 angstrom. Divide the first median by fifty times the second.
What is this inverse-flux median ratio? 0.0199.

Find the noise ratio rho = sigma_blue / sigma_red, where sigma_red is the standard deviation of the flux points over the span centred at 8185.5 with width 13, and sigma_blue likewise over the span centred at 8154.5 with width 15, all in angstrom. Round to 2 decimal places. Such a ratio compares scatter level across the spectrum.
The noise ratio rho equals 0.37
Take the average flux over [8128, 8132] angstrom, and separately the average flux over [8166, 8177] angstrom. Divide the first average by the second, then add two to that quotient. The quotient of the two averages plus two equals 3.02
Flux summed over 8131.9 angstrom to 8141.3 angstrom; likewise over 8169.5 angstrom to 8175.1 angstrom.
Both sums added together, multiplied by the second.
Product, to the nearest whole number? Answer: 57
